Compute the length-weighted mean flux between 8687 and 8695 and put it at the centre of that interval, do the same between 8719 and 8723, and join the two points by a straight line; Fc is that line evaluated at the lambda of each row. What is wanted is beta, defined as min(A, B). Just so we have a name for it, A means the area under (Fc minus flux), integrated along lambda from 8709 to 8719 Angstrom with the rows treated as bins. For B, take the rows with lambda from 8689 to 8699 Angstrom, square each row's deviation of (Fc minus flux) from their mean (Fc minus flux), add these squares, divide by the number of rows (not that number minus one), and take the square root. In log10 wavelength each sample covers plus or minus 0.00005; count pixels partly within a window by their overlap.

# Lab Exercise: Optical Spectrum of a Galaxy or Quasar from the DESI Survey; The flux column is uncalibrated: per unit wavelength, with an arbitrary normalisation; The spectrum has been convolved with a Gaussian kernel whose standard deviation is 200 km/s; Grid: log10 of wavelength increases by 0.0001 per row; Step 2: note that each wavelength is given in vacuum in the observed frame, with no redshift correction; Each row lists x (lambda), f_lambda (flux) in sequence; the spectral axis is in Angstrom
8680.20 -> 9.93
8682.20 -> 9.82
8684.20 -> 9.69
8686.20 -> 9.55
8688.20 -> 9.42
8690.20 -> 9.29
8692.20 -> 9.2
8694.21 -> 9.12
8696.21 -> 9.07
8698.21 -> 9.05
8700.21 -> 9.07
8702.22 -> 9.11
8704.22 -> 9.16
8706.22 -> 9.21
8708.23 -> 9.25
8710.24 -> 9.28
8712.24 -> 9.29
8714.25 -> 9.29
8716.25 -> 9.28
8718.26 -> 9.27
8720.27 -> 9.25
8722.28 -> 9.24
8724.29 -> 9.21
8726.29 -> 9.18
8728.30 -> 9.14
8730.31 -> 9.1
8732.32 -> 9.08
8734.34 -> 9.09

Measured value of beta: -0.39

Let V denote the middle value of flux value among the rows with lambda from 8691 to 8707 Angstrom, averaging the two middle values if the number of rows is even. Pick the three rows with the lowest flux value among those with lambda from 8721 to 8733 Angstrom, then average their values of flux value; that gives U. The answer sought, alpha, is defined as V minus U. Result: 0.01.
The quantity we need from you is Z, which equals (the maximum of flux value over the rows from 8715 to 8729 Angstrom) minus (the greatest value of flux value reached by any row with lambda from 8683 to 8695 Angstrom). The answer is -0.41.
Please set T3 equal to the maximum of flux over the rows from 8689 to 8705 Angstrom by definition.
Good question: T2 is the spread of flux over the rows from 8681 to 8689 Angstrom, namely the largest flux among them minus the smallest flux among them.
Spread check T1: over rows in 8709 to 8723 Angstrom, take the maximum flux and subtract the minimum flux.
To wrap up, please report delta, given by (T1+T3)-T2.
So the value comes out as 8.9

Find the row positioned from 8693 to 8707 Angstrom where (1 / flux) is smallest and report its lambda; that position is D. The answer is 8706.22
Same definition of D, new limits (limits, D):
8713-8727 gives 8714.25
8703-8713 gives 8712.24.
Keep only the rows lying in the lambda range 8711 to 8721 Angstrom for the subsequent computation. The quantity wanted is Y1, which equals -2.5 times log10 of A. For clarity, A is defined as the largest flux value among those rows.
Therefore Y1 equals -2.42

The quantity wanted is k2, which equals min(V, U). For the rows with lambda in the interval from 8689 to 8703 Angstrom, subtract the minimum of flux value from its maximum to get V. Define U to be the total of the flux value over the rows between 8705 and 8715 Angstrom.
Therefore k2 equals 0.24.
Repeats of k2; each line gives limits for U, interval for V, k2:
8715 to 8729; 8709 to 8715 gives 0.01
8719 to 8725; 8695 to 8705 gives 0.11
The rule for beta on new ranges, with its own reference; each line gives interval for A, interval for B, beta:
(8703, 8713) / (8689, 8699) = 0.09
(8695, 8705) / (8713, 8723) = 0.02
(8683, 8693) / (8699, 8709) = -1.79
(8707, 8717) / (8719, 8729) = -0.32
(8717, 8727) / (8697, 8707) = 0.04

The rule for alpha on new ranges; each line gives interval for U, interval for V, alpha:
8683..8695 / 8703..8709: 0.01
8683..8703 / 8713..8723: 0.21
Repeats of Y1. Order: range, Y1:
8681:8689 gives -2.48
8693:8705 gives -2.40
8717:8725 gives -2.42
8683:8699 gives -2.47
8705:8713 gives -2.42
